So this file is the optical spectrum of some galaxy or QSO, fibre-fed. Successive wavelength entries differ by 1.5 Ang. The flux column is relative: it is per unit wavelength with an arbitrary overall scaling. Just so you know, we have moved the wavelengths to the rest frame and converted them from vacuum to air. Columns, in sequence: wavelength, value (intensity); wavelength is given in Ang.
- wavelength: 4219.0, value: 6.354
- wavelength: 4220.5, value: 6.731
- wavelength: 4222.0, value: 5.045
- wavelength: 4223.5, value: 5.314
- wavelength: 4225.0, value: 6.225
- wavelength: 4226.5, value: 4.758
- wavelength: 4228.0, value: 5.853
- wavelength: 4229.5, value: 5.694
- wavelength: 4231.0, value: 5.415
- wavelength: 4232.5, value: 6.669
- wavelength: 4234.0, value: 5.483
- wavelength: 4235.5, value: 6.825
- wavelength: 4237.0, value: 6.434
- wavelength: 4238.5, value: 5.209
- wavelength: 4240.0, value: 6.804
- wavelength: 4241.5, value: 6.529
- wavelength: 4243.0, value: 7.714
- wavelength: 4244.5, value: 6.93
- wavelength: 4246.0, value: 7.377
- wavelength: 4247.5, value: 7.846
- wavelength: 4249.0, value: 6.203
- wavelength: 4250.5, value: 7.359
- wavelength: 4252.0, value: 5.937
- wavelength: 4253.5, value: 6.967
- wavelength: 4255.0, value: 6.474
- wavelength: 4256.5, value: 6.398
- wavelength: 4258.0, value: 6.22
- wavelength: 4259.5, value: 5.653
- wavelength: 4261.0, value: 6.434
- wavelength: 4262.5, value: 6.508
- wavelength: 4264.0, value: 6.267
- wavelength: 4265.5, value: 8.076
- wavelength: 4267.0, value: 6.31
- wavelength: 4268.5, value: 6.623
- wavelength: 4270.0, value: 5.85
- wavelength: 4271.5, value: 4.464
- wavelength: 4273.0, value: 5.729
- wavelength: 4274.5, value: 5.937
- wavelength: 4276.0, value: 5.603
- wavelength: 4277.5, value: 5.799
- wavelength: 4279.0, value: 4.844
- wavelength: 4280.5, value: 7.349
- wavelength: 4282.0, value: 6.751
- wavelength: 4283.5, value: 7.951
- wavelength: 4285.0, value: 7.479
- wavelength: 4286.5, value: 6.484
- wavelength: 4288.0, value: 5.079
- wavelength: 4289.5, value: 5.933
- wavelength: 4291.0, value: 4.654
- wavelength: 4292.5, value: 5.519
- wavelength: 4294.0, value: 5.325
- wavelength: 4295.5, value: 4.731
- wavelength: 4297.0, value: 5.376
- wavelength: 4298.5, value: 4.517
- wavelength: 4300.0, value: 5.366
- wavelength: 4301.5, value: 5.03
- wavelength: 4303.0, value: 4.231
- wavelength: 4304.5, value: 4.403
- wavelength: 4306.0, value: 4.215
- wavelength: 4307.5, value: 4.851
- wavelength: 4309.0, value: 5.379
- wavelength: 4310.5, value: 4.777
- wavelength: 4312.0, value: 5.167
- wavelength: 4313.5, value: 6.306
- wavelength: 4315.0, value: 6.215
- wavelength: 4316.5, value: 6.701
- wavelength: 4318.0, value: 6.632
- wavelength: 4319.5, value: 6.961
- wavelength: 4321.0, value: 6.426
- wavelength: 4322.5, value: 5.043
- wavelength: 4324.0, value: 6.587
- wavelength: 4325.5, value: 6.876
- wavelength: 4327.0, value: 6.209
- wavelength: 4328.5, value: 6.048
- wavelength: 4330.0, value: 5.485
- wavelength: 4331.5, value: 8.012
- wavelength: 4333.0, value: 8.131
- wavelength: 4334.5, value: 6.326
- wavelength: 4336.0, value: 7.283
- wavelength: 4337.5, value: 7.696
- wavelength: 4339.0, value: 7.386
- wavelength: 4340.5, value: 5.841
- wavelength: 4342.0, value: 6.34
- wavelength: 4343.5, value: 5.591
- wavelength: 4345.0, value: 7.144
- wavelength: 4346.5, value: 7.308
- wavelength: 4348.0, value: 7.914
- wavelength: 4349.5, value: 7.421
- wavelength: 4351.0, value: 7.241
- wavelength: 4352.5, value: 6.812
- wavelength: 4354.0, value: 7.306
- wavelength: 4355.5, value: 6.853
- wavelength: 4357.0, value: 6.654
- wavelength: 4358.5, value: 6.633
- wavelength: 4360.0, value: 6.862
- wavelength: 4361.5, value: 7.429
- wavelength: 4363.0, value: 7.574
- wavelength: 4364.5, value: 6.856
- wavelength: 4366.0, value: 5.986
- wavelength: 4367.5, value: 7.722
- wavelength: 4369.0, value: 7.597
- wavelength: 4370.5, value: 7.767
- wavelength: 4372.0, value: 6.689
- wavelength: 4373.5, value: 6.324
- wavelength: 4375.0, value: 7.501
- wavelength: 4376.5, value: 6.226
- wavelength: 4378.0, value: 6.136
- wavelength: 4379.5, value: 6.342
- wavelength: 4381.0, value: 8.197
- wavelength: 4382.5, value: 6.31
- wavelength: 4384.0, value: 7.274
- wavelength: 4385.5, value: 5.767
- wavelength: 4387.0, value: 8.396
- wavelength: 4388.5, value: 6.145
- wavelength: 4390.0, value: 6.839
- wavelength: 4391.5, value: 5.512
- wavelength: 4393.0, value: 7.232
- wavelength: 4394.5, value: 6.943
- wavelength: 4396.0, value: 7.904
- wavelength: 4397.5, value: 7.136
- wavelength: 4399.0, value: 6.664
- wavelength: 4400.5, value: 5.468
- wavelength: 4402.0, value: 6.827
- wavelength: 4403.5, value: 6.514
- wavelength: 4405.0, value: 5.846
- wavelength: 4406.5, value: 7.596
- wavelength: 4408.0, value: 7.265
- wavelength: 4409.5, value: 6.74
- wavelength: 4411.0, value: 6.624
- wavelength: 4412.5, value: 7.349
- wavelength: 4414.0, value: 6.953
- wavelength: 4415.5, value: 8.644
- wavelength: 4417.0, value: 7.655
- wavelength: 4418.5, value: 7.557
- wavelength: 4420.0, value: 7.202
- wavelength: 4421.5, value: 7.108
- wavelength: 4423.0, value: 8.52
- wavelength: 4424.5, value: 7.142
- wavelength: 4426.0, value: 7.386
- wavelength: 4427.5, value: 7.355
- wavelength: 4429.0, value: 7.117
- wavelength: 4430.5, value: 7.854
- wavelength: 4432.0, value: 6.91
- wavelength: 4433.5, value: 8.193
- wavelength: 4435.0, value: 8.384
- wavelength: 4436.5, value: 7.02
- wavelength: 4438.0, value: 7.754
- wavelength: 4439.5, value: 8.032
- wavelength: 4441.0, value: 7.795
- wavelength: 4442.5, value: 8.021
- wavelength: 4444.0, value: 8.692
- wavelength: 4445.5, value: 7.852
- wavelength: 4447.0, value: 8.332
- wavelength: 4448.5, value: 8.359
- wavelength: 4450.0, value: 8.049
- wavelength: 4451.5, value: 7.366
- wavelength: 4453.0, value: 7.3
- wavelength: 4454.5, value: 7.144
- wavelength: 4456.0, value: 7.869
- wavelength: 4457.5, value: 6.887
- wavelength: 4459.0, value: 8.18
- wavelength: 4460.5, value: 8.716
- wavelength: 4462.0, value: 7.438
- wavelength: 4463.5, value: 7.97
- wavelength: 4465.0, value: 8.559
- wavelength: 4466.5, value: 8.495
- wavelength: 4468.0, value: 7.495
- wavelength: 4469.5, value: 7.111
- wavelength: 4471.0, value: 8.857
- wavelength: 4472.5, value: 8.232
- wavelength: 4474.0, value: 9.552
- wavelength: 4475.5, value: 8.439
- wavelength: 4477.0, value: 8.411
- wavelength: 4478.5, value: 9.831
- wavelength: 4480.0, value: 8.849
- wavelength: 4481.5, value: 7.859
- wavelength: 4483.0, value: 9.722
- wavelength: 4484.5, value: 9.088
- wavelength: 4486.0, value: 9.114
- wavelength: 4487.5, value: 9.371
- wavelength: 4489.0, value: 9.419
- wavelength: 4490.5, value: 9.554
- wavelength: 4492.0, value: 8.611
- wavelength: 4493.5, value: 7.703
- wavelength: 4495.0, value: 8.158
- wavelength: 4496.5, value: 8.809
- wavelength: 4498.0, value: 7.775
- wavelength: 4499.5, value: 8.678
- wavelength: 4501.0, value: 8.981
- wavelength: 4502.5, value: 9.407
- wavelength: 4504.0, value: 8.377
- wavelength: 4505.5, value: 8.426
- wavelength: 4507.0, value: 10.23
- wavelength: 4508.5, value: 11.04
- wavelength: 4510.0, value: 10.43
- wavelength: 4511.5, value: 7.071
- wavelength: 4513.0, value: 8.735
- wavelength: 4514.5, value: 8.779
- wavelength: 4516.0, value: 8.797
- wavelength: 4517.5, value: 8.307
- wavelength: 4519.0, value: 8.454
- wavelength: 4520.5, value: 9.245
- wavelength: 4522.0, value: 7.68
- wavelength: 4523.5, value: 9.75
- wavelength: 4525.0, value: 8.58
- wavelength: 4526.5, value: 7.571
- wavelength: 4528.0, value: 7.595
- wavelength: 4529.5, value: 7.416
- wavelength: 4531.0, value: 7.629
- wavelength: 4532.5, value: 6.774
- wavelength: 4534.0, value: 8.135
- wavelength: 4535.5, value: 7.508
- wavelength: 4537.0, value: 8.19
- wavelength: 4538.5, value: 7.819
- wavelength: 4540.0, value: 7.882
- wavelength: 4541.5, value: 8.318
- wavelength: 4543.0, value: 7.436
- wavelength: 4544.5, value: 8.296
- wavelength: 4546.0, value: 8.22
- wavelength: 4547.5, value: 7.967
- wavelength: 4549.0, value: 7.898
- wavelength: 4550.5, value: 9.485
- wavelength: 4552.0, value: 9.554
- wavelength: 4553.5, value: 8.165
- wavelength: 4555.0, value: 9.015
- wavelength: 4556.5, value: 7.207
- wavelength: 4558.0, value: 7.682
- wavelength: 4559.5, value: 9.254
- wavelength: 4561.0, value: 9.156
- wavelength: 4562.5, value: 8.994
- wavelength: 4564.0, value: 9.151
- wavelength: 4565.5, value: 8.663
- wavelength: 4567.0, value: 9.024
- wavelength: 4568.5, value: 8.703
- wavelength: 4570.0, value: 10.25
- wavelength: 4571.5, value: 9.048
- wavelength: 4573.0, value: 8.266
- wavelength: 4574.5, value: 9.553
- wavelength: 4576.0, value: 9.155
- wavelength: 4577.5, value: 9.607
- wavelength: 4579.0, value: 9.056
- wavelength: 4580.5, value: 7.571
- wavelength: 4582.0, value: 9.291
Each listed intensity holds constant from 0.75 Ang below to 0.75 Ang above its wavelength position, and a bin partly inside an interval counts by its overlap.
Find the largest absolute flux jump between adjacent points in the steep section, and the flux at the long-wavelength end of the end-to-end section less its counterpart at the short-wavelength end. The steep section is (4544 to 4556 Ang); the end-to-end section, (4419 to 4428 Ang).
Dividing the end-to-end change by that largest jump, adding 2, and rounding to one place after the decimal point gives 2.1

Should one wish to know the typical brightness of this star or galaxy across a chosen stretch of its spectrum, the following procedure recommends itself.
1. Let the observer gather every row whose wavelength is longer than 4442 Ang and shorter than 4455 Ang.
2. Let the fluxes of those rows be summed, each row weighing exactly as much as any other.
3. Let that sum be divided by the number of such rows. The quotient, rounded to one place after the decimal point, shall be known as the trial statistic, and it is 7.9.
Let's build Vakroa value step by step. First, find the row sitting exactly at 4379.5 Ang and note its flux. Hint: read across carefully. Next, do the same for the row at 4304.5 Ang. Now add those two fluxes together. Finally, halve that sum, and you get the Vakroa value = 5.4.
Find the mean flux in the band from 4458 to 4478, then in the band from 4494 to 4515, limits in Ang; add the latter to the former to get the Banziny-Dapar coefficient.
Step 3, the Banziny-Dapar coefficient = 17.2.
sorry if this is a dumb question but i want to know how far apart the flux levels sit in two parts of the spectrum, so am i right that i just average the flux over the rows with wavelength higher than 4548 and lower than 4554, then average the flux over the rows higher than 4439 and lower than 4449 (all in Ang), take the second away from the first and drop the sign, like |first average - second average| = 0.6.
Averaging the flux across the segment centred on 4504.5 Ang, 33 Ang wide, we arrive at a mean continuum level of 8.9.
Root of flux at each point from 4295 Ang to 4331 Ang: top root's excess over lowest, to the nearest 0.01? 0.59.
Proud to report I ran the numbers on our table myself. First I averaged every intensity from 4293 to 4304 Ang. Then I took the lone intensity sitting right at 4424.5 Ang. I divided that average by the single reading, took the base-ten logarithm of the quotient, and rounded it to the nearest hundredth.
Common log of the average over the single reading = -0.16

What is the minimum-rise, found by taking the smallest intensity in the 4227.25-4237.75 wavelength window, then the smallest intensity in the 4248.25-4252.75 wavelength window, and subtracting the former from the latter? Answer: 0.52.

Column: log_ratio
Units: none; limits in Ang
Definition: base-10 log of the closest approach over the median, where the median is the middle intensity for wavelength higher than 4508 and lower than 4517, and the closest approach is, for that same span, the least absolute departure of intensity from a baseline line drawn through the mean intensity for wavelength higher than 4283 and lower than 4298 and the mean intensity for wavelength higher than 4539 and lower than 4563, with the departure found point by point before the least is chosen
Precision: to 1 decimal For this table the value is -1.1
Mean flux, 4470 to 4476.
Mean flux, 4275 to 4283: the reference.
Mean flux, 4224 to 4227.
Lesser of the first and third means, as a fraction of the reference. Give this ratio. 0.90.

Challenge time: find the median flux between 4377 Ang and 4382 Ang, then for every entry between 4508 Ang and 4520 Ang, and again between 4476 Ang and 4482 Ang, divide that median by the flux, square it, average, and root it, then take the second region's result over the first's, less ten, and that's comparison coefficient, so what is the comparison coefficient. -8.99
